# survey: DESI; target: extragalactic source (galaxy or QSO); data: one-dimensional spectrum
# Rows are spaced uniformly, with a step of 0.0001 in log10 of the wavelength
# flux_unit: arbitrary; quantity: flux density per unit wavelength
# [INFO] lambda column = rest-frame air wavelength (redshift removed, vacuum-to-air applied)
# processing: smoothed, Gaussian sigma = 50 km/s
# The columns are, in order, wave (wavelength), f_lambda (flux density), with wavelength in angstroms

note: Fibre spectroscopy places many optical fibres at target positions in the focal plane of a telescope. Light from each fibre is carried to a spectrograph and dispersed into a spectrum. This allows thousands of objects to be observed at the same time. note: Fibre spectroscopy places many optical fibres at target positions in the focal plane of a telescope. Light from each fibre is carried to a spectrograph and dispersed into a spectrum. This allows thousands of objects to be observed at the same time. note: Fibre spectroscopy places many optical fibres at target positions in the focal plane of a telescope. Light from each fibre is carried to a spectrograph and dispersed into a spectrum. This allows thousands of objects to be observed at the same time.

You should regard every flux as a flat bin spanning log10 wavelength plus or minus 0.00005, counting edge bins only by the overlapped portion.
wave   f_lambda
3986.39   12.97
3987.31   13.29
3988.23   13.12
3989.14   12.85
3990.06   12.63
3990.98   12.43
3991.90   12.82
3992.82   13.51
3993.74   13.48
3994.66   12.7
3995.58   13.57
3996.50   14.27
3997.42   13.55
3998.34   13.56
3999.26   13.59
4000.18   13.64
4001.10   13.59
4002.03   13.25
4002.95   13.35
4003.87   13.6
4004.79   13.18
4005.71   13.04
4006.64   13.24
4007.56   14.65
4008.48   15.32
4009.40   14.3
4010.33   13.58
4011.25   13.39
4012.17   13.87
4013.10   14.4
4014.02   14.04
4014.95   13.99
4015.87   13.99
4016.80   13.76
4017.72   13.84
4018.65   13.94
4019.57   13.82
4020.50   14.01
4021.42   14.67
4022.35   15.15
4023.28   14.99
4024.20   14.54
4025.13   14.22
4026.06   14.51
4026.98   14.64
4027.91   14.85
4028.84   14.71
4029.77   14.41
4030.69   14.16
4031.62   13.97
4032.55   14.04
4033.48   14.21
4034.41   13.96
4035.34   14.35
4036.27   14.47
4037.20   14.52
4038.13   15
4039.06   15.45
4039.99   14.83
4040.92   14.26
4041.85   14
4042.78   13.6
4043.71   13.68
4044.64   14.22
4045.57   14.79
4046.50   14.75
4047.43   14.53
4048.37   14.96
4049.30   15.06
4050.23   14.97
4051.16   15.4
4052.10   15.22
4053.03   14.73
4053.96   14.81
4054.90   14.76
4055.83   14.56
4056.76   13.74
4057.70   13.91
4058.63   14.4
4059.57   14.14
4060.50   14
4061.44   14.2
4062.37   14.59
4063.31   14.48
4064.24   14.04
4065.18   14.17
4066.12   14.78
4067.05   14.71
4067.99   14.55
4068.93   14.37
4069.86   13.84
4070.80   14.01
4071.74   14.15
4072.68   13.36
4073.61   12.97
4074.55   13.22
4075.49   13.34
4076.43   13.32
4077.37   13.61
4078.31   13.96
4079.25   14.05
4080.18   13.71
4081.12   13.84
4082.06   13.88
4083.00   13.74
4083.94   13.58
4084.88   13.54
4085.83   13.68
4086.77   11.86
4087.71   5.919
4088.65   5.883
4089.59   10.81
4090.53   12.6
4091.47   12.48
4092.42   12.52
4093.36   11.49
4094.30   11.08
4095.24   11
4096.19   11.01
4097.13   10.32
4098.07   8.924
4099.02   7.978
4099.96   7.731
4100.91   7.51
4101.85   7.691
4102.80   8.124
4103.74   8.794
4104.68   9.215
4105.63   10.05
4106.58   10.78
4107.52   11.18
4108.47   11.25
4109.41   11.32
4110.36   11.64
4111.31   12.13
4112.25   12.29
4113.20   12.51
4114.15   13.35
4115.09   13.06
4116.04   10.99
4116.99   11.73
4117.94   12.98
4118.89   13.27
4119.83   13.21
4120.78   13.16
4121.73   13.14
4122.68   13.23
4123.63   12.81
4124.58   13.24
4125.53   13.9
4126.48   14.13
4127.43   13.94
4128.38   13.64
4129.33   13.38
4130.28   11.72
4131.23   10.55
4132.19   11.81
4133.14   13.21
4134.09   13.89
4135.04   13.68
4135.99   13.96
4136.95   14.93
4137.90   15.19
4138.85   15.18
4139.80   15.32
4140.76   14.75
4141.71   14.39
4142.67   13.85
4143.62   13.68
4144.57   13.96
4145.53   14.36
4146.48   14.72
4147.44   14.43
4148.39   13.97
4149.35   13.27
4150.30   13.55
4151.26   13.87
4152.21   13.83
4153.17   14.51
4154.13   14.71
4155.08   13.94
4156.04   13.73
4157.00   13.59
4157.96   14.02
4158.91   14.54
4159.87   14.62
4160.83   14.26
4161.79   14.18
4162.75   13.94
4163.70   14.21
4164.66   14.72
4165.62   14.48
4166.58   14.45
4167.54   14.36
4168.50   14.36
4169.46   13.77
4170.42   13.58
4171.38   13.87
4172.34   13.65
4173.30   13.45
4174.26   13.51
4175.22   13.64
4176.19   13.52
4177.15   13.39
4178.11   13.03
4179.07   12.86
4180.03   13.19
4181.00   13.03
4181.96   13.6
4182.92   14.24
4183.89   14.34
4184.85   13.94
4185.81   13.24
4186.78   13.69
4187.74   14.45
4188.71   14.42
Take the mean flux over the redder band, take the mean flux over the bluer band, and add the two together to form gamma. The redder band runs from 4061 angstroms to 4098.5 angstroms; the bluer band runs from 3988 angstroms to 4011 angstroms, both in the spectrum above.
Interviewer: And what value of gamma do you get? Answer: 26.3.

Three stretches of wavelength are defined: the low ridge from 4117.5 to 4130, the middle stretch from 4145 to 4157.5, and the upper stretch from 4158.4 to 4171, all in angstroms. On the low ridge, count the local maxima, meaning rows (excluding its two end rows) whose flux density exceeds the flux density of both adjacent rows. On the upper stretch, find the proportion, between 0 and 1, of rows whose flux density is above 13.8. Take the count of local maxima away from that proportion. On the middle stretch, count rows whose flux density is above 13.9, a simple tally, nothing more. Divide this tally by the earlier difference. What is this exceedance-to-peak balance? -3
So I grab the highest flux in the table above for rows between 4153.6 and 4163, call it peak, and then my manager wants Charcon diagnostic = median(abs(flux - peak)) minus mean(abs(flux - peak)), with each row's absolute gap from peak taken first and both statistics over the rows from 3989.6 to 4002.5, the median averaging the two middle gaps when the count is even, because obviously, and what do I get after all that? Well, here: -0.20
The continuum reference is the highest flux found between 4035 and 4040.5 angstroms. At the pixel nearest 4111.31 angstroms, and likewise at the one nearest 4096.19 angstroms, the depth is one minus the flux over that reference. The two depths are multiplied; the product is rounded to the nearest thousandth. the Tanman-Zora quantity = 0.062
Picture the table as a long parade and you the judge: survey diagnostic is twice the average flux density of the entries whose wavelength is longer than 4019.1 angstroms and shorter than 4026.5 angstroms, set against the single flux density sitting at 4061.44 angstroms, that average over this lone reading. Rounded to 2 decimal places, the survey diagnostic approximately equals 2.04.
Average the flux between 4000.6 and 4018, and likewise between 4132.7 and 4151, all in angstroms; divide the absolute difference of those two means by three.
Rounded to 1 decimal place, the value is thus 0.1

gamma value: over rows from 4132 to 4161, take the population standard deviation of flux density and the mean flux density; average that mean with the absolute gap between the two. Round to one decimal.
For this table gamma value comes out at 13.8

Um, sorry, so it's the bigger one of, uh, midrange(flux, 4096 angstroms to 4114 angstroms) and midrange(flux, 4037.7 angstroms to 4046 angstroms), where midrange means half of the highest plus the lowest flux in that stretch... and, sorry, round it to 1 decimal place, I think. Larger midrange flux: 14.5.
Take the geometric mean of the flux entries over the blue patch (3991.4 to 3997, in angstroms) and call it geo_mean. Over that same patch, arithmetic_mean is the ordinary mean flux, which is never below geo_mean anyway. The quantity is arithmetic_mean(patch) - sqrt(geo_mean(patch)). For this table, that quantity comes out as 9.7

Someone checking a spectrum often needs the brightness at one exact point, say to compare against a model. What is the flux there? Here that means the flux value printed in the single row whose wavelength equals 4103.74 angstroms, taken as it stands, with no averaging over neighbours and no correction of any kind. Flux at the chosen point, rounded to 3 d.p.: 8.794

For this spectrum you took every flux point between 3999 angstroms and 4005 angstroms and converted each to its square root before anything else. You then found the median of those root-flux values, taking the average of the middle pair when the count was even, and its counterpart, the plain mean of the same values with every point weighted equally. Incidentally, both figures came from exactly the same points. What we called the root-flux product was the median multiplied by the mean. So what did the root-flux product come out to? 13.5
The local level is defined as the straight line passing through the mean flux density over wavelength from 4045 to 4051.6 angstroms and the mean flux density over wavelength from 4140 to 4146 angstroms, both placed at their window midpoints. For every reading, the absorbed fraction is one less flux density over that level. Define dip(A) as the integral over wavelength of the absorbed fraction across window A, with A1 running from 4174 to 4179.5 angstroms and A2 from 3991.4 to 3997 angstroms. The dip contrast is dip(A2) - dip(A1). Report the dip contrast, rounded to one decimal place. 0.5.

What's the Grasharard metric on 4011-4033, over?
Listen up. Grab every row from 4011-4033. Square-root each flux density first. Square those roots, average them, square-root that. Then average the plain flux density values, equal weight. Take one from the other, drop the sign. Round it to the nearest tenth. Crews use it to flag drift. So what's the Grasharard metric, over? 10.5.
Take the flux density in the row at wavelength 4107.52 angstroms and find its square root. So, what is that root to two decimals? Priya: 3.34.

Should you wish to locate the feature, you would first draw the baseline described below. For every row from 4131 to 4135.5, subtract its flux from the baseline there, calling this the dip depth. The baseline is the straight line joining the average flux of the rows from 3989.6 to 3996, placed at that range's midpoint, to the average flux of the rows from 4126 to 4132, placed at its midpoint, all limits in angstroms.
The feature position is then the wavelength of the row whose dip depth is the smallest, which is 4134.09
